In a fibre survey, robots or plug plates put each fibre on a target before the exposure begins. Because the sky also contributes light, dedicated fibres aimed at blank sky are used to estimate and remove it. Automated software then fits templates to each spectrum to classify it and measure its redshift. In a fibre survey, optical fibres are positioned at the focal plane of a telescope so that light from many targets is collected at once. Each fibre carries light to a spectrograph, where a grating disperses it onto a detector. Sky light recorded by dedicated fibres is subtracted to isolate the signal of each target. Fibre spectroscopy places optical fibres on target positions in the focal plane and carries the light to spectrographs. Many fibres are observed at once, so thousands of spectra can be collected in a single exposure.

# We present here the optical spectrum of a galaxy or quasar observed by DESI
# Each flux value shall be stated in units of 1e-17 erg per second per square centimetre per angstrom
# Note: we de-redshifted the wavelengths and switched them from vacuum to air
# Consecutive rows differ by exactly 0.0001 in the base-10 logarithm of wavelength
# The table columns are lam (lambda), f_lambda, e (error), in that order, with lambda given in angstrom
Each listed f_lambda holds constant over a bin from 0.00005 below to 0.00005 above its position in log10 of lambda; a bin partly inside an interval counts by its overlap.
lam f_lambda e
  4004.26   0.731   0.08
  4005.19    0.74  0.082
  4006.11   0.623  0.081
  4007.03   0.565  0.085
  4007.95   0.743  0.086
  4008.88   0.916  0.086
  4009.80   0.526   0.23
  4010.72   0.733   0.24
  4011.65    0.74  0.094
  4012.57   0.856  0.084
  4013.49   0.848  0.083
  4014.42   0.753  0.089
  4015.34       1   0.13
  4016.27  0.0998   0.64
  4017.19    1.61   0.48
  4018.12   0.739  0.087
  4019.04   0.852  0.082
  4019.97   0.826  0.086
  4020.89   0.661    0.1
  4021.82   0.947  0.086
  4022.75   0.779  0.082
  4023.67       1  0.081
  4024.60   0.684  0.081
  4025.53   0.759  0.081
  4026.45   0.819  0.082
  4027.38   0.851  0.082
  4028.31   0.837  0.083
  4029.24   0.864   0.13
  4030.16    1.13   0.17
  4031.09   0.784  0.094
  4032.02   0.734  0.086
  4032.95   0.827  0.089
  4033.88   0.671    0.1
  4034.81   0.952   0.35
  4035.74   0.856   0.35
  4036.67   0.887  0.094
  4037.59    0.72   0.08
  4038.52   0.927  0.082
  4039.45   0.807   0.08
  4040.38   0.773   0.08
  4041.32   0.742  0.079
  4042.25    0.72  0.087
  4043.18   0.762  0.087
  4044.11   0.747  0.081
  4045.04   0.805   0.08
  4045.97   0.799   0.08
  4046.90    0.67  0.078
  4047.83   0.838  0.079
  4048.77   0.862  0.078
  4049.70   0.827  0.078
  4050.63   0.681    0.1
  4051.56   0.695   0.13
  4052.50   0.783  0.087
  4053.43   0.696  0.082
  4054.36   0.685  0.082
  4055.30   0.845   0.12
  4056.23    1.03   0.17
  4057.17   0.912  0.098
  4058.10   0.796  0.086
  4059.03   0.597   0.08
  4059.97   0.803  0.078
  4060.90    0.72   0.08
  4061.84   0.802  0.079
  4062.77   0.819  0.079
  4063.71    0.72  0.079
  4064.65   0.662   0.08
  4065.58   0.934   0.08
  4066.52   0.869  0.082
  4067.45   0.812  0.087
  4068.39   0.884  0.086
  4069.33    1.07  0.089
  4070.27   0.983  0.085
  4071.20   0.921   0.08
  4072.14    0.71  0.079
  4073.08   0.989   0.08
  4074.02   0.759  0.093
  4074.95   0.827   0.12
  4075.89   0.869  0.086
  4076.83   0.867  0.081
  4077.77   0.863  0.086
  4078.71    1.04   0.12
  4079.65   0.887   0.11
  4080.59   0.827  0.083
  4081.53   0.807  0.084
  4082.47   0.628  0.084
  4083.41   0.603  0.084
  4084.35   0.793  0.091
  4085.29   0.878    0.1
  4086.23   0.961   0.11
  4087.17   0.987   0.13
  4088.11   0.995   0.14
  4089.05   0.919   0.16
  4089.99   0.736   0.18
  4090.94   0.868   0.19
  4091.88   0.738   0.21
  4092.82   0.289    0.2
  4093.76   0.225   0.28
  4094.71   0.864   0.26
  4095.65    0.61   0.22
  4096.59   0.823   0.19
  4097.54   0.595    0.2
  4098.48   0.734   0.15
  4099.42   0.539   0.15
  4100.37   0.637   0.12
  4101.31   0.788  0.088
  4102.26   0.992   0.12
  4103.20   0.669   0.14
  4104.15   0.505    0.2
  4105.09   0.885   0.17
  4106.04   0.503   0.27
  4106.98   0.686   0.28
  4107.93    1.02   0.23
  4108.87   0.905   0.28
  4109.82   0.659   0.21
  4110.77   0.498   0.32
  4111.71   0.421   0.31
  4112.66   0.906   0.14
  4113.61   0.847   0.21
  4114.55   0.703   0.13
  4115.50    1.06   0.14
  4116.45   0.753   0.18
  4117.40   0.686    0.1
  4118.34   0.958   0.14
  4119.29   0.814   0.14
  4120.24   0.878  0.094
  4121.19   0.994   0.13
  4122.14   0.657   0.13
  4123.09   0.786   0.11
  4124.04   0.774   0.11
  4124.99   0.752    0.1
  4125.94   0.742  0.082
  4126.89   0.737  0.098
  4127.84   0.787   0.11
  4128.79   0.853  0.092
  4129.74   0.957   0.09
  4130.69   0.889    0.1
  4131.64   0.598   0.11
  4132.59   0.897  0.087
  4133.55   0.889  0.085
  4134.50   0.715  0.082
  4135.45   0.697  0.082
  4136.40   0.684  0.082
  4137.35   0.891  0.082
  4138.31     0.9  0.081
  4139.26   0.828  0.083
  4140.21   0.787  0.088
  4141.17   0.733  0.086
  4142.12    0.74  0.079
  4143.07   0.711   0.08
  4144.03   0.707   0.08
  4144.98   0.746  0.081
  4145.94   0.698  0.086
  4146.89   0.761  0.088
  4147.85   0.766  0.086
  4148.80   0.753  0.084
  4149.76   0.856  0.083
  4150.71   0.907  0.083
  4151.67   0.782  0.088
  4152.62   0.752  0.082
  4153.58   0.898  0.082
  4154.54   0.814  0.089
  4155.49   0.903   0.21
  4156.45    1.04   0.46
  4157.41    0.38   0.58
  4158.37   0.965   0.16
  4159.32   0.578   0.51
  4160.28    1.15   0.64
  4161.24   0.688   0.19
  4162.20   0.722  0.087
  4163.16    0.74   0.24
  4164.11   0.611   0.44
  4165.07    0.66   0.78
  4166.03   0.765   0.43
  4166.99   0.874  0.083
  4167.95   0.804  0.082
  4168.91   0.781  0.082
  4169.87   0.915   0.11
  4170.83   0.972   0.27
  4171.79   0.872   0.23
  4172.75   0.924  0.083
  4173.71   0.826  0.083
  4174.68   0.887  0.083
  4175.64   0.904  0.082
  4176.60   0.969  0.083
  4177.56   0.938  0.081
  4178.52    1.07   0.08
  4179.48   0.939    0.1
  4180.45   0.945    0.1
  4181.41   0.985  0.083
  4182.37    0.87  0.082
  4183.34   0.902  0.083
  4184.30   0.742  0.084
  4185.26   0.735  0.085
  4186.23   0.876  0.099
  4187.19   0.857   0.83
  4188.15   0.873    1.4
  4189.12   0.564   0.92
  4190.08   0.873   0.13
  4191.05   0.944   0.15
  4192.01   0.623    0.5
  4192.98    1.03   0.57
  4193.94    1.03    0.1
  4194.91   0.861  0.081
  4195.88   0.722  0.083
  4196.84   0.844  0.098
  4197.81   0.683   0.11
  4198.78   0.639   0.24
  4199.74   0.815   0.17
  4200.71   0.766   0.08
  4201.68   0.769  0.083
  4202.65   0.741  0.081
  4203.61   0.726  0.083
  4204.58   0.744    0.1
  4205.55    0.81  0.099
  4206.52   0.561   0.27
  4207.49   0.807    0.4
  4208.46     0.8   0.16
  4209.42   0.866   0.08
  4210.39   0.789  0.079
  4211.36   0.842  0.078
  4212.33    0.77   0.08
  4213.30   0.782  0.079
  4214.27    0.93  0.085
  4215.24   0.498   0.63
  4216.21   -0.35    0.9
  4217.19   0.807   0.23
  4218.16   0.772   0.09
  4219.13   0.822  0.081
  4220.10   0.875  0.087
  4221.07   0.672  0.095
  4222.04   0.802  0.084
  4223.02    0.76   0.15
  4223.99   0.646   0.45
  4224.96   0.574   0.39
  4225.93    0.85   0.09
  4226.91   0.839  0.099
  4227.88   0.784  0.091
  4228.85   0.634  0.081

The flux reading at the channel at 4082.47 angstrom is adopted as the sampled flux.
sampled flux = 0.628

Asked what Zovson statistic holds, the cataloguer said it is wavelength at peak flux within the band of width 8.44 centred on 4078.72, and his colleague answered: 4078.71 angstrom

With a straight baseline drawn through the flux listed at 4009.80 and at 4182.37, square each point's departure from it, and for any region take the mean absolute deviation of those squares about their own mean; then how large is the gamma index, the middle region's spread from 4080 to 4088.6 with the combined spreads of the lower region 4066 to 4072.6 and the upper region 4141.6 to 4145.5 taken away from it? -0.012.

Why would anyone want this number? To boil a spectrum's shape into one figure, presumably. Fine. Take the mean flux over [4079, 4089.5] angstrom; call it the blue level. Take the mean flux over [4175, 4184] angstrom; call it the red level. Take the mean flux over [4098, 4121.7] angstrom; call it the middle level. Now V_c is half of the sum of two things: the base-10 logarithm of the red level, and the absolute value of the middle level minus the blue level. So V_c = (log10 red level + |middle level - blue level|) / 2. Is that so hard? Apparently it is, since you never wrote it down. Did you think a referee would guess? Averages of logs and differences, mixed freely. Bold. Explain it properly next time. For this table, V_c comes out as 0.03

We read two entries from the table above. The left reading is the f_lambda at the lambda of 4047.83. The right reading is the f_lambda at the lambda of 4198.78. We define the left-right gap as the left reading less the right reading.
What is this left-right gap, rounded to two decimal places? 0.20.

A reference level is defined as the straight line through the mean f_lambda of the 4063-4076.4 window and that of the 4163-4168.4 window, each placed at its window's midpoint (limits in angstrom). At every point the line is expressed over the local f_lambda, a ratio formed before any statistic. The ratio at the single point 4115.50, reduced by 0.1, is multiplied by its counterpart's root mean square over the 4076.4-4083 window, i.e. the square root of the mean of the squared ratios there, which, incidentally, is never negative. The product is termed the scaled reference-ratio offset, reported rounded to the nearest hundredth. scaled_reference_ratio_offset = 0.68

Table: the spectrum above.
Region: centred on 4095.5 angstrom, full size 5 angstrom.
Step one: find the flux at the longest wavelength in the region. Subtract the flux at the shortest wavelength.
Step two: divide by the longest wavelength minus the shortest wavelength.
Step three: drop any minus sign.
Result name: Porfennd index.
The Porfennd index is 0.10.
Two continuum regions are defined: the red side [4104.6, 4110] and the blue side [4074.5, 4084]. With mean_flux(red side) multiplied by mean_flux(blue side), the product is 0.64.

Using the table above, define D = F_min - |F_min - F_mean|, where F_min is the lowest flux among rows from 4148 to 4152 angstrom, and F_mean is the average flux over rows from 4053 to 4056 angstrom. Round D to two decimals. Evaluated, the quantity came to 0.74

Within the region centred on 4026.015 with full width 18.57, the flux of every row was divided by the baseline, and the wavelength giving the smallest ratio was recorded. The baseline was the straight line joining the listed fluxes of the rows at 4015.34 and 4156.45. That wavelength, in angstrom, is 4020.89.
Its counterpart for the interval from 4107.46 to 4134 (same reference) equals 4111.71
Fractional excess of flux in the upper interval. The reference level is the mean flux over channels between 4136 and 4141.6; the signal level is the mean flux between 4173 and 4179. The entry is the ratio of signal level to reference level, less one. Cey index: 0.16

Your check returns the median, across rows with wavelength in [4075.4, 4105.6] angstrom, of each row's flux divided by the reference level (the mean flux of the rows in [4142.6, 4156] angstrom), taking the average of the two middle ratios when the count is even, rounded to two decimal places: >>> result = 1.03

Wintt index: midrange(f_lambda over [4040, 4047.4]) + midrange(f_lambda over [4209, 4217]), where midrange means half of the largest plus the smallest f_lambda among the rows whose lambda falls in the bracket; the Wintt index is 1.03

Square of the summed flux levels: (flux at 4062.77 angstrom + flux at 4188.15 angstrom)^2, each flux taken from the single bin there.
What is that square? 2.86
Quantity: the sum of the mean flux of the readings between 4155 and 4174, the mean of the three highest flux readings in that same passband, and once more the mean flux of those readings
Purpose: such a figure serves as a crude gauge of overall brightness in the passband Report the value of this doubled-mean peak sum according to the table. 2.67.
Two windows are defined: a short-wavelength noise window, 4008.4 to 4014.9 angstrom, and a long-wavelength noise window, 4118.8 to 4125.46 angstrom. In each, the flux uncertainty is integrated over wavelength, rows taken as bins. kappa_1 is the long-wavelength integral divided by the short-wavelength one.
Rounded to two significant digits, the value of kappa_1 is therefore 0.92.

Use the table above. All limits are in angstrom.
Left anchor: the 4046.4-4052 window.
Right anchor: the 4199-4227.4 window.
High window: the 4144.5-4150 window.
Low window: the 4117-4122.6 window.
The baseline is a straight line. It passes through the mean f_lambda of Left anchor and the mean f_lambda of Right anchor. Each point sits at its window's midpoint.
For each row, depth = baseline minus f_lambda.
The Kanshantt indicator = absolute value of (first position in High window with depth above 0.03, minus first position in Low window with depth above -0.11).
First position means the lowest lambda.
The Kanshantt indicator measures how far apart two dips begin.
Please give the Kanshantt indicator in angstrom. 28.5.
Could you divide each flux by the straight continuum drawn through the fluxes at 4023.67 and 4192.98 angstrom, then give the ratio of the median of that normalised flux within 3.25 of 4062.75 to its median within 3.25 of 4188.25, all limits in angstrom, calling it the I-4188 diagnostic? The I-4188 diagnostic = 0.94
